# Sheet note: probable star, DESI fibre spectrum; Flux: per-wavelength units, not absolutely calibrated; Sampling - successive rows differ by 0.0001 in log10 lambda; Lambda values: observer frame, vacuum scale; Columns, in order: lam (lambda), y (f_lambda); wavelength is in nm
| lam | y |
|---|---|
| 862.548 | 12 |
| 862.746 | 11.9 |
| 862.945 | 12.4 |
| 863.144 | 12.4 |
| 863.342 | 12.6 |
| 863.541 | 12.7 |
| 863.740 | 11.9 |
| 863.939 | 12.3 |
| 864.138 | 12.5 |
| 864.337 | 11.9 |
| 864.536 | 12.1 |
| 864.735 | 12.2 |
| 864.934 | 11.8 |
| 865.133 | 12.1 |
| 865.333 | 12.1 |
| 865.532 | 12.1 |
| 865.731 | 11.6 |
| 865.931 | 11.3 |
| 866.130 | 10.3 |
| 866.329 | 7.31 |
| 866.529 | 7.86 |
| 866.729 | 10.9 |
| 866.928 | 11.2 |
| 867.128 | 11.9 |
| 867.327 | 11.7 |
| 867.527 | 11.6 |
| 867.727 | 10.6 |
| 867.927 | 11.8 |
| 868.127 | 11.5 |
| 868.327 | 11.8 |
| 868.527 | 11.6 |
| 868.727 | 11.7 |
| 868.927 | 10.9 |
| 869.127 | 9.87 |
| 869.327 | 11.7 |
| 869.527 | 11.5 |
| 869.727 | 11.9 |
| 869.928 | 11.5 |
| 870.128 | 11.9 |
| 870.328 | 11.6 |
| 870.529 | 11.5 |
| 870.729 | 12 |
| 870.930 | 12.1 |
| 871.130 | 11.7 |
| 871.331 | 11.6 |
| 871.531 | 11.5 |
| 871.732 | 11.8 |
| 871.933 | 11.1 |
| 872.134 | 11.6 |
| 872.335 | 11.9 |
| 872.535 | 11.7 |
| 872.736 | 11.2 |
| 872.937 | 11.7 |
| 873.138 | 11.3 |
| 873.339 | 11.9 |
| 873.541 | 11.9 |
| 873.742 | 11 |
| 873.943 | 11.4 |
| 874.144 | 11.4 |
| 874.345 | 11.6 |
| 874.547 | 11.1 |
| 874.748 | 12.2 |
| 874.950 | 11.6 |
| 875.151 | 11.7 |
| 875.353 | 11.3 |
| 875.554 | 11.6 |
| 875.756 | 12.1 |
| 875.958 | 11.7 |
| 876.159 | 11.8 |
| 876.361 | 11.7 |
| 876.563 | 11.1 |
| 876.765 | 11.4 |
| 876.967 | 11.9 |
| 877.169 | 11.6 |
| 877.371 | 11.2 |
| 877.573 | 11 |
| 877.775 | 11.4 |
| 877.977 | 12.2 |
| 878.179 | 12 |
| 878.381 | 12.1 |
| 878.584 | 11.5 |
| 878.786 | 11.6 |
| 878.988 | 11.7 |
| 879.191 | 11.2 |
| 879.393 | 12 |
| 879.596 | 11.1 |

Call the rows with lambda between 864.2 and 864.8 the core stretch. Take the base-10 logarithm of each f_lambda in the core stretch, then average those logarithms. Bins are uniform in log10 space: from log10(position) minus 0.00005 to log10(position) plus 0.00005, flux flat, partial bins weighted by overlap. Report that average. 1.08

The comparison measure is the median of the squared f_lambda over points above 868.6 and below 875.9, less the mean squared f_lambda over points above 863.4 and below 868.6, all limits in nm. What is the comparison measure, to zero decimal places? 3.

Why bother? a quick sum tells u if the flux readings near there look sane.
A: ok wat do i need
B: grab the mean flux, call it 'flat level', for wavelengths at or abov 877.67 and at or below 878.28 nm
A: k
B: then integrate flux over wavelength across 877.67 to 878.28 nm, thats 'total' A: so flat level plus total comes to 19.1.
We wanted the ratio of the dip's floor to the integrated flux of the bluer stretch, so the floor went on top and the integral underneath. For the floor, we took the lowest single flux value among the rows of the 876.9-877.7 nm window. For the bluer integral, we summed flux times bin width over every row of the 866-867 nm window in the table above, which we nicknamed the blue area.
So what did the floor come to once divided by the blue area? 1.2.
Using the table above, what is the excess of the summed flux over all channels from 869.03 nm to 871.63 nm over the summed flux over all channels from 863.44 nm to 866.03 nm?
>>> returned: -6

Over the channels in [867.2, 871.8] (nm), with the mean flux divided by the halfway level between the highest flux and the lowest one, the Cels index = 1.05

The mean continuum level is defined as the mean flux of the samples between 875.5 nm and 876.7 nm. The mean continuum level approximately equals 11.7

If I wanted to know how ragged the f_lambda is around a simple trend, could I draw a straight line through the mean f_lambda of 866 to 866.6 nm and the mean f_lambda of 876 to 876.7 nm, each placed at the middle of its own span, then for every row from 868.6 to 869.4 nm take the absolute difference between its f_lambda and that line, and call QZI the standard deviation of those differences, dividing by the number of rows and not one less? 0.76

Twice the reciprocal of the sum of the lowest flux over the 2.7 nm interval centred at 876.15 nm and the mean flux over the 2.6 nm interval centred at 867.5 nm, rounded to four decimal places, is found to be 0.0910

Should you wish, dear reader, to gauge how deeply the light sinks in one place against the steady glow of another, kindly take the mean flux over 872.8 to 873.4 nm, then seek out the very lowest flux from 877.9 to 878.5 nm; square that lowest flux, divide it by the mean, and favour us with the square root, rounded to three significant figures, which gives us 3.52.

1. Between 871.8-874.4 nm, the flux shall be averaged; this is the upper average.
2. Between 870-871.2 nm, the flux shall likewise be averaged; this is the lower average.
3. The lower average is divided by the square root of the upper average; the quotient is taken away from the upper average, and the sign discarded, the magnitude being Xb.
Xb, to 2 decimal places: 8.04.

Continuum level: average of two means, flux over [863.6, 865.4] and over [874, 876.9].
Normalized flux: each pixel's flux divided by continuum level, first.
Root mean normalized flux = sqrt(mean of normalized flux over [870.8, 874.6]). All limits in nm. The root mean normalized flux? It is 0.99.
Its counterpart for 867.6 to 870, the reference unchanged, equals 0.98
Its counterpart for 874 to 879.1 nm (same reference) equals 0.99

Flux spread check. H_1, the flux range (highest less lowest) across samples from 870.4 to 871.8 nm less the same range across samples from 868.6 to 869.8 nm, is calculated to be -1.4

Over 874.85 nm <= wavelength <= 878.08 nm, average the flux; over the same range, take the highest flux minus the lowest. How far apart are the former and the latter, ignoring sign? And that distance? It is 10.4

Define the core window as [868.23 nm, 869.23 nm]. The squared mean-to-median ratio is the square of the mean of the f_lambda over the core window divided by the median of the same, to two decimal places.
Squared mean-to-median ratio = 0.93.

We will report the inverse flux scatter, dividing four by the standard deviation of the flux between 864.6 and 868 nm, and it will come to 3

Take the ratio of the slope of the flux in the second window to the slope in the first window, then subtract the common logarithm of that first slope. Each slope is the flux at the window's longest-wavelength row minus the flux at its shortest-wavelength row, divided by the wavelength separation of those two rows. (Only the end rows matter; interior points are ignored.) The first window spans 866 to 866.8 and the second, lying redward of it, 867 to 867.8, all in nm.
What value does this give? -2.2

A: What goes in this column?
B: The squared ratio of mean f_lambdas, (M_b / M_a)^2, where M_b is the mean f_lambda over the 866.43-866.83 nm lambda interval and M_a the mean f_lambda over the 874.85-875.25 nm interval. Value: 0.65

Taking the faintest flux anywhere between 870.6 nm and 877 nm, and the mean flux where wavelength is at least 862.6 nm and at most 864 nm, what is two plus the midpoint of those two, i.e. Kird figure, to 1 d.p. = 13.7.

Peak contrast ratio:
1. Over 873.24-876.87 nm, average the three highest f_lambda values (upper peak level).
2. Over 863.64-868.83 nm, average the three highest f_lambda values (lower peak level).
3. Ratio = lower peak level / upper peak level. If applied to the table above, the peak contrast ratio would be 1.02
